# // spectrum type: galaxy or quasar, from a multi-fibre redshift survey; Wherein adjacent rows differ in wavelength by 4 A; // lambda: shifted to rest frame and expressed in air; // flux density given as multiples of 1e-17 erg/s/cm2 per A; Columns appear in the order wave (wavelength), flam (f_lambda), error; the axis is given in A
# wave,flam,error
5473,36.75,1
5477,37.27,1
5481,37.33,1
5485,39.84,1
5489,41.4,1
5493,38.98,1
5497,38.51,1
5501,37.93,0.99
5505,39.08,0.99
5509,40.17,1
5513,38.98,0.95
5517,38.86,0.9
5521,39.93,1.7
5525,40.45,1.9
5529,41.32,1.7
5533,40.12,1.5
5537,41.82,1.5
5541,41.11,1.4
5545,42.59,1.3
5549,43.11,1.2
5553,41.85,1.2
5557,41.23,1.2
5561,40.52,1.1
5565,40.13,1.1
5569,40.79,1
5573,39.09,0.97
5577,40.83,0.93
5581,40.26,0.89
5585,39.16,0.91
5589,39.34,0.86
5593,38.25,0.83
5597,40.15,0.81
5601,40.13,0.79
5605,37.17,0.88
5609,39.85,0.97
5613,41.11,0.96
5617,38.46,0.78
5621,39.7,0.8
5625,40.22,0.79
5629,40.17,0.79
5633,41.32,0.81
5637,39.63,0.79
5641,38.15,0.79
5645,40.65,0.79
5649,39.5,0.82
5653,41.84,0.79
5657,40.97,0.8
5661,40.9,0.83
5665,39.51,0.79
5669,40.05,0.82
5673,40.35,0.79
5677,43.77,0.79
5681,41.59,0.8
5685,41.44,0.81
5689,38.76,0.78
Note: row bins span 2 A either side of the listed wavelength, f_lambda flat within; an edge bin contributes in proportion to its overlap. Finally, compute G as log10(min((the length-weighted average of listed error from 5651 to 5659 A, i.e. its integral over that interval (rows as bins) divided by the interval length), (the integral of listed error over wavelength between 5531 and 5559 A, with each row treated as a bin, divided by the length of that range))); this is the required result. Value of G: -0.100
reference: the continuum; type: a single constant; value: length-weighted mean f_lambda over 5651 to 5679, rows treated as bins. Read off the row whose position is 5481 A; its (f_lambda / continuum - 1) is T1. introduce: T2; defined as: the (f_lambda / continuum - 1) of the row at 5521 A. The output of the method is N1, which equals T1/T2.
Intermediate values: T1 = -0.091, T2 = -0.027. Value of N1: 3.3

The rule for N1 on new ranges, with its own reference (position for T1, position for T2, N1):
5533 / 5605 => 0.2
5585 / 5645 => 4.7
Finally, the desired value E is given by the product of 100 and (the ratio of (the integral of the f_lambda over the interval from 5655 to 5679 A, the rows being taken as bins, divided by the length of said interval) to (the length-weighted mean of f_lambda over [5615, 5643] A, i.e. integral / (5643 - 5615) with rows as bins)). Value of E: 103.2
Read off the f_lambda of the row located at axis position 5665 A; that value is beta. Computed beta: 39.51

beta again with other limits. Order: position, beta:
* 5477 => 37.27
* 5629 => 40.17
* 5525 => 40.45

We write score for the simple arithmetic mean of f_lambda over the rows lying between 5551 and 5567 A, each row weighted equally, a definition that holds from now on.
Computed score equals 40.9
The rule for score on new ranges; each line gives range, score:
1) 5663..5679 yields 40.9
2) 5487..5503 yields 39.2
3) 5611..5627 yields 39.9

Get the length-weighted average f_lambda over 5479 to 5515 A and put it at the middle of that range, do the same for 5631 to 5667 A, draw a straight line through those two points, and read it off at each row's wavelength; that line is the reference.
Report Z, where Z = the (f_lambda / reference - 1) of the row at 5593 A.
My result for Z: -0.040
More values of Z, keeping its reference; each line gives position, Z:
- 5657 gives 0.016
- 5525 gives 0.028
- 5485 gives 0.020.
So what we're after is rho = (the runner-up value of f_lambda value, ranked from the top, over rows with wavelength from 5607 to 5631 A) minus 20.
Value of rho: 20.2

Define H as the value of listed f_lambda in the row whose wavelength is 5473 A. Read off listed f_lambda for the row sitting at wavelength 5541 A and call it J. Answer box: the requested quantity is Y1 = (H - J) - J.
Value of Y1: -45.5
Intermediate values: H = 36.75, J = 41.11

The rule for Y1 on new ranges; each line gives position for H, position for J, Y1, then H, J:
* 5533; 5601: -40.1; 40.12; 40.13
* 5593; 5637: -41.0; 38.25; 39.63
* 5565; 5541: -42.1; 40.13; 41.11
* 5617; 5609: -41.2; 38.46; 39.85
